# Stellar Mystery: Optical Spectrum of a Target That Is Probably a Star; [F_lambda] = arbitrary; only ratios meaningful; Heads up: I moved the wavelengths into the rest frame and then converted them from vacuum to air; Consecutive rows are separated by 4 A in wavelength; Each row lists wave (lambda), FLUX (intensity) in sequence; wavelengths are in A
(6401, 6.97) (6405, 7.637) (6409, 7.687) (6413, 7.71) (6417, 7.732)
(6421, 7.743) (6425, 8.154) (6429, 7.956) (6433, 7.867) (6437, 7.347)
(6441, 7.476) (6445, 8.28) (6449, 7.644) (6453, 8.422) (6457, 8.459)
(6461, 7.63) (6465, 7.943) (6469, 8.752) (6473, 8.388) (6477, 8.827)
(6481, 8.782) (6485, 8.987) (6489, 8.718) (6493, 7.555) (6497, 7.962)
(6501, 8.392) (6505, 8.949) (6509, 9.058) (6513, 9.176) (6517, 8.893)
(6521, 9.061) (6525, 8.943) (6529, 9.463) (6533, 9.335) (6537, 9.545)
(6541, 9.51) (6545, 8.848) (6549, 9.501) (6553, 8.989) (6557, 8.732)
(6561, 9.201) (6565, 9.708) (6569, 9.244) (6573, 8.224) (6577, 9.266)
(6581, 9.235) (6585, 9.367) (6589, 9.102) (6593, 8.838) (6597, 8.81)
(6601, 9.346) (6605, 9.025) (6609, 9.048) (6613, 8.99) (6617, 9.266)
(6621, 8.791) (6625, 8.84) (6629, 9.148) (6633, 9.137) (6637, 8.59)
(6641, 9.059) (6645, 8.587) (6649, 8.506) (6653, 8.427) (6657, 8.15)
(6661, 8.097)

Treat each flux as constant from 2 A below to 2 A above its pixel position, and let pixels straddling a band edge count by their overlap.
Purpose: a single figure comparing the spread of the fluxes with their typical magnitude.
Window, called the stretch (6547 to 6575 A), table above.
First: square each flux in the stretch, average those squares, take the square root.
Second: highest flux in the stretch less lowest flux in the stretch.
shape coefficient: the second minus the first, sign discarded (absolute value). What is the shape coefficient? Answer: 7.6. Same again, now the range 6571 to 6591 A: 7.9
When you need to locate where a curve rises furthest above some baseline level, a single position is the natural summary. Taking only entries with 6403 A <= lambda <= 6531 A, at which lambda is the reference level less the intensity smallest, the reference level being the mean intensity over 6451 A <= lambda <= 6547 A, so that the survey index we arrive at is 6529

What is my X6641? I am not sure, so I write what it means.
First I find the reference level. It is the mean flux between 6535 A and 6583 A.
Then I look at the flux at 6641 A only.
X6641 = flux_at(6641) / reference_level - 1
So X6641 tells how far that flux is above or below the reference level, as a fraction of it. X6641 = -0.01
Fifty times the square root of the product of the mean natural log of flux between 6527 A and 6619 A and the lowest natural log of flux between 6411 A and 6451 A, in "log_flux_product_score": 105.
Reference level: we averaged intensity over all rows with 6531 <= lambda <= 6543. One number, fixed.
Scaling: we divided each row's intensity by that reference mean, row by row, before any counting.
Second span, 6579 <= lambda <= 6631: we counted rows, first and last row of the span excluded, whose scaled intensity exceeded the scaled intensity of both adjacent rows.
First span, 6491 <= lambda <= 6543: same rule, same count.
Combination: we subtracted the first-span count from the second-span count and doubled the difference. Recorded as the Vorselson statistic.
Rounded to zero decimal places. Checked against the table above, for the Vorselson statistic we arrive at 0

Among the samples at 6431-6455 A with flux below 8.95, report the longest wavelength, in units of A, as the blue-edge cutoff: 6453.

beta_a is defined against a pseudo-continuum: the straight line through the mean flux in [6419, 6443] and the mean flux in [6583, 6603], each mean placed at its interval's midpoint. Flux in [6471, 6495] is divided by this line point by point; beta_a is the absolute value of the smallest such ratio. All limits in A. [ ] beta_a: 0.91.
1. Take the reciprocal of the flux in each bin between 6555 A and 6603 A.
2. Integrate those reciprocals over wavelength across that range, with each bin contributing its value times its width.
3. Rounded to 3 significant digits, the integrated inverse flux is 5.29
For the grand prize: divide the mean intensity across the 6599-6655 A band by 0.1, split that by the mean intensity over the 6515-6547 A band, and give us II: 9.7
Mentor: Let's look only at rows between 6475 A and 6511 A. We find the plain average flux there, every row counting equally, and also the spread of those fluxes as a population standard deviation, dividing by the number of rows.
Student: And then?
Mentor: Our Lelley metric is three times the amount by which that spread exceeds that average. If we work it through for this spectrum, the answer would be -24.3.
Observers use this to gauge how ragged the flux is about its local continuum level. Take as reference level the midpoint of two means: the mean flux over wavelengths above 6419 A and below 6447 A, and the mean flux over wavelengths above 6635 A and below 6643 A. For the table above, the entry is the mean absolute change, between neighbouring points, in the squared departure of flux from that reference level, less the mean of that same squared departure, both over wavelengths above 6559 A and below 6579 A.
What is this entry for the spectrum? 0.10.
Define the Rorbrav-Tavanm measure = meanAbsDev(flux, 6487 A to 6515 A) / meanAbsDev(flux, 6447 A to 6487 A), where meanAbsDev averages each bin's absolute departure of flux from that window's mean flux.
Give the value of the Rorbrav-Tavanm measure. 1.3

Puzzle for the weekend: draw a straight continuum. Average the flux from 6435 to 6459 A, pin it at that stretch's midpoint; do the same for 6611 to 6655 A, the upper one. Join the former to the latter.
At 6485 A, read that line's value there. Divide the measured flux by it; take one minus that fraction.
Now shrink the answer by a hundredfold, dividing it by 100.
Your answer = -0.0011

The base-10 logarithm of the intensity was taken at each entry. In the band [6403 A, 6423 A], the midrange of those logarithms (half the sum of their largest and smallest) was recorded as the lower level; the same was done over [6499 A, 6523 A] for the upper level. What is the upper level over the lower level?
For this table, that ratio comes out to 1.06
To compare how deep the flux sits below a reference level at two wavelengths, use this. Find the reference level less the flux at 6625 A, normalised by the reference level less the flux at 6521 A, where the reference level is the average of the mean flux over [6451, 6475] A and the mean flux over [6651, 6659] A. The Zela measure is 0.7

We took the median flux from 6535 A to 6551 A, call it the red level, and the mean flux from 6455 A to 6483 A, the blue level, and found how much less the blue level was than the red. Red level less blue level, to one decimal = 1.1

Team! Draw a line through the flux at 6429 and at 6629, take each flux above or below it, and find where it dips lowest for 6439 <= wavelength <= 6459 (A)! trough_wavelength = 6441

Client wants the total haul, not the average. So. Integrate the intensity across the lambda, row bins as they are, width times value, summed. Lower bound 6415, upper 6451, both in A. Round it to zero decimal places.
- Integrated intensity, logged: 281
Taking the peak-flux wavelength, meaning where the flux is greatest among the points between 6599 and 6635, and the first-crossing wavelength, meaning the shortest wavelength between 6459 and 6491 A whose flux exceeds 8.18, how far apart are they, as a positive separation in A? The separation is 132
